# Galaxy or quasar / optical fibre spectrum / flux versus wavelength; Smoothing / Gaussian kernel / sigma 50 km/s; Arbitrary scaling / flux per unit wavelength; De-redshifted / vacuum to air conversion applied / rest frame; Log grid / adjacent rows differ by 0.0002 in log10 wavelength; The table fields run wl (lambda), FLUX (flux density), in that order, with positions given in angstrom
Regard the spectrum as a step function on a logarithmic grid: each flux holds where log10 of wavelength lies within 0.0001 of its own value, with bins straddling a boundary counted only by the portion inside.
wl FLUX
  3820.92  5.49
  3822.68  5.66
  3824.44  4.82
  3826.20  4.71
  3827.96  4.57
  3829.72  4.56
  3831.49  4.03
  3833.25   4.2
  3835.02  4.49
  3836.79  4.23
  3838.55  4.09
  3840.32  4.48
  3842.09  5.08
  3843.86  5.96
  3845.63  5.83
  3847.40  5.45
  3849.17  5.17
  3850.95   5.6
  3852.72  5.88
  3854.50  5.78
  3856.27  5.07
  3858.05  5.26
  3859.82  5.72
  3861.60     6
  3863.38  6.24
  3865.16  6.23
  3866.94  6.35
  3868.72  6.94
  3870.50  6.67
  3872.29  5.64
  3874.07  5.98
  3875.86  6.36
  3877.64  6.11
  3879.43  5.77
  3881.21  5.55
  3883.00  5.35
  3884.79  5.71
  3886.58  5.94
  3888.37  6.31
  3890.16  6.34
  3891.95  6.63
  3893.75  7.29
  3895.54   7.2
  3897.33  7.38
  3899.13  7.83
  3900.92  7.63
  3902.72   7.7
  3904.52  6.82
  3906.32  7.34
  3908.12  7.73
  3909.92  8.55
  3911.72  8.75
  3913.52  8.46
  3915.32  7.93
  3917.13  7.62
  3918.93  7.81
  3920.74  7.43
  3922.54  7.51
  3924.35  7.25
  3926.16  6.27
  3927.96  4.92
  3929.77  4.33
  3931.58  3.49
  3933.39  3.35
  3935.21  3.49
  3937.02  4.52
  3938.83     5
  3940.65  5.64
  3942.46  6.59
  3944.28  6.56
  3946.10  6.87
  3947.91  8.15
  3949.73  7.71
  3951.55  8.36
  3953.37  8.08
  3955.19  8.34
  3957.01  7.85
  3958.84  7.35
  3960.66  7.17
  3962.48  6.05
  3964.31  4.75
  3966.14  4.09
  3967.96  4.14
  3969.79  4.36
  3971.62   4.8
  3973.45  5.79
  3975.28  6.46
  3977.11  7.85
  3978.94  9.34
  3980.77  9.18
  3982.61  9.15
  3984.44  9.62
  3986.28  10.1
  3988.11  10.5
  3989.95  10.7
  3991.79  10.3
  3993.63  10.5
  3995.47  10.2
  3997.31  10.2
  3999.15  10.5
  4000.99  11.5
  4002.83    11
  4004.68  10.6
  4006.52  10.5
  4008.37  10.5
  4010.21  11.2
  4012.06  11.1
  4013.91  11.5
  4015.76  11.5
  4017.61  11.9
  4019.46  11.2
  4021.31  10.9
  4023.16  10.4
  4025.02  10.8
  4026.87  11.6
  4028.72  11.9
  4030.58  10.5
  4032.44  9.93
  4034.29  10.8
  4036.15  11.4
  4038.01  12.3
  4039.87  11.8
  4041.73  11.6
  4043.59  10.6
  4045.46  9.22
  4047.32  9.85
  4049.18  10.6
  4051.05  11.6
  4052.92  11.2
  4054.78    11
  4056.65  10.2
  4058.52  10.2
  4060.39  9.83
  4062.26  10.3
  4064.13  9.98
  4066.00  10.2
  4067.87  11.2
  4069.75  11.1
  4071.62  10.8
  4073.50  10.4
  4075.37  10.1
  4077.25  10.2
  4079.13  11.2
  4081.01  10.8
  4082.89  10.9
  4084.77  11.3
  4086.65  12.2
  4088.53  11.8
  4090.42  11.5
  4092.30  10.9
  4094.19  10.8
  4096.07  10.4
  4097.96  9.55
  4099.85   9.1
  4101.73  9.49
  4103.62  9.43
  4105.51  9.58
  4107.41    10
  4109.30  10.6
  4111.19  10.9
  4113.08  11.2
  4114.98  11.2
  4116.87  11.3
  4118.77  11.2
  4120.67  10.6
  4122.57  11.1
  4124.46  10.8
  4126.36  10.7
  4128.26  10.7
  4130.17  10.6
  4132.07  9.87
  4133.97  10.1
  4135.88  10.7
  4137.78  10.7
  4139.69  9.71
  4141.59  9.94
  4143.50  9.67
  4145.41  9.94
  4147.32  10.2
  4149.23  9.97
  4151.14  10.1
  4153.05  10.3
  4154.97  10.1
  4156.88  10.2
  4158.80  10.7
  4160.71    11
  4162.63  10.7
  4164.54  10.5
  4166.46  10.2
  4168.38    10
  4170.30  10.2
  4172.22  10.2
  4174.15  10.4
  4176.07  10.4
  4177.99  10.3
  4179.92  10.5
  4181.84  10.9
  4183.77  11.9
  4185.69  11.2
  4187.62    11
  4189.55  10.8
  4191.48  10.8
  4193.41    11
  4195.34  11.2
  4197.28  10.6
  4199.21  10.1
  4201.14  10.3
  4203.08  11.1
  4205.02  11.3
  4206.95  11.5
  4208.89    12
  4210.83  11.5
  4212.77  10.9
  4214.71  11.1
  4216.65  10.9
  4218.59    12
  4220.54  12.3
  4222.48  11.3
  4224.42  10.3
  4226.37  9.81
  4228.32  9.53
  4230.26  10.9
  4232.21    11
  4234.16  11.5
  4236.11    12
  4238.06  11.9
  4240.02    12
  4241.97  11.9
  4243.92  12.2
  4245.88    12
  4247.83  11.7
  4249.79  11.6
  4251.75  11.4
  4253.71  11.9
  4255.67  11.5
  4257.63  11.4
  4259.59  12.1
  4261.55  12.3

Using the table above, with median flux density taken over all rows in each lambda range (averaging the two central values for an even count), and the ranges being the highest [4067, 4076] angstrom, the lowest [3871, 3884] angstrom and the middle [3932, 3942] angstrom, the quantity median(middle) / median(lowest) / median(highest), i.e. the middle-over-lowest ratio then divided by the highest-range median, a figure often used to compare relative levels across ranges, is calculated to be 0.073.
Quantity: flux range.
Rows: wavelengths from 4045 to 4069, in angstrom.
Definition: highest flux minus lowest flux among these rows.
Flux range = 2.4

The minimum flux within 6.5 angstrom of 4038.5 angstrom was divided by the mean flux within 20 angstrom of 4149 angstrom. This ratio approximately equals 0.97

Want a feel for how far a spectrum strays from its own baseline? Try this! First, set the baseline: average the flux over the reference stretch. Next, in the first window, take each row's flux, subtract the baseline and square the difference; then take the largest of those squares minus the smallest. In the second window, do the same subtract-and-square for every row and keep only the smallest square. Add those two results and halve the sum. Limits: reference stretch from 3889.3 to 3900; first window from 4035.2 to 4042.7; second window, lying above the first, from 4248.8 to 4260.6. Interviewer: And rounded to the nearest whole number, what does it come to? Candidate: 13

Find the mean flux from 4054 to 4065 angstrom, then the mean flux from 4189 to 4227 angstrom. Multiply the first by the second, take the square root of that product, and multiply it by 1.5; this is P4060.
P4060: 15.96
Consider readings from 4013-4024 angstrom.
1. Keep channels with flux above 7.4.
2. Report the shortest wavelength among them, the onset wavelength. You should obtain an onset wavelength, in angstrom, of 4013.91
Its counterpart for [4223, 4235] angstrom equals 4224.42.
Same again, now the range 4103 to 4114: 4103.62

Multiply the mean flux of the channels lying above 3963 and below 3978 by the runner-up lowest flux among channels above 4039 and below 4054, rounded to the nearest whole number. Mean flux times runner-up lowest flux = 52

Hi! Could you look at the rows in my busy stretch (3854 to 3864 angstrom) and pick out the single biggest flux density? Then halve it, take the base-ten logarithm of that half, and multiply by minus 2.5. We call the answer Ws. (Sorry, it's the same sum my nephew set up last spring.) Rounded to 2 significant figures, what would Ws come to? -1.2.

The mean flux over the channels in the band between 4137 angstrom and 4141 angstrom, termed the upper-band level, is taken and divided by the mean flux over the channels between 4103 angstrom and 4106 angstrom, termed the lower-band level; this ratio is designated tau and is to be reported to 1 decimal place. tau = 1.1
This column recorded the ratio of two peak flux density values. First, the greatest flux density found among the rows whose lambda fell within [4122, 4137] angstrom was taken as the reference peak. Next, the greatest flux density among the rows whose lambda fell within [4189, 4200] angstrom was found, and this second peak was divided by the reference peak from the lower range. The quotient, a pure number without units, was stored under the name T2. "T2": 1.01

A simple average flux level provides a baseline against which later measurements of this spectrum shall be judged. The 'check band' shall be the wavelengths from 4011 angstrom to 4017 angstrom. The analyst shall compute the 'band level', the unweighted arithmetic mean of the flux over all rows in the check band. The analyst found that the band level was 11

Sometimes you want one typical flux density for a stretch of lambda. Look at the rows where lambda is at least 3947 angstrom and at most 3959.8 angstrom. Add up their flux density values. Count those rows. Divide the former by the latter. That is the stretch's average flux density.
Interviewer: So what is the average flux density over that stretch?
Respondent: 8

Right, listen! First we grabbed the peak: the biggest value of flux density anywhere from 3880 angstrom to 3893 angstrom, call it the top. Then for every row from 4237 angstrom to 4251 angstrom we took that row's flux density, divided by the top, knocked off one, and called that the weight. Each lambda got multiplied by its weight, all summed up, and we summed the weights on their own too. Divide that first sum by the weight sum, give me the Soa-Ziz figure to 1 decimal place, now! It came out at 4243.9 angstrom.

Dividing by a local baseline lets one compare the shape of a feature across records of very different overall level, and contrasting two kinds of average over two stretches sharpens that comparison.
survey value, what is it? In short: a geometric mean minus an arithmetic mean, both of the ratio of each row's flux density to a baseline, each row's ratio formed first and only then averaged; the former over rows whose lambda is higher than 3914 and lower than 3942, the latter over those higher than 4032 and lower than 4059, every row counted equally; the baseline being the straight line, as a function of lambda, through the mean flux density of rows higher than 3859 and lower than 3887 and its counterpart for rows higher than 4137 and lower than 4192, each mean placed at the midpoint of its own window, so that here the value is -0.45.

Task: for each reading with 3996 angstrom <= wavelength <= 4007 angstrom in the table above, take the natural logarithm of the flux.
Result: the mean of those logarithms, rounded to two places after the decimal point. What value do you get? 2.37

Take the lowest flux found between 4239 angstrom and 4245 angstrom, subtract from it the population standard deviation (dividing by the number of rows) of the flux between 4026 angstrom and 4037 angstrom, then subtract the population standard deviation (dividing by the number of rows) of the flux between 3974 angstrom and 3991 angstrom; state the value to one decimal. 10.0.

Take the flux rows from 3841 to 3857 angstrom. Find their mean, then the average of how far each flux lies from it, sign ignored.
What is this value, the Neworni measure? 0.30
